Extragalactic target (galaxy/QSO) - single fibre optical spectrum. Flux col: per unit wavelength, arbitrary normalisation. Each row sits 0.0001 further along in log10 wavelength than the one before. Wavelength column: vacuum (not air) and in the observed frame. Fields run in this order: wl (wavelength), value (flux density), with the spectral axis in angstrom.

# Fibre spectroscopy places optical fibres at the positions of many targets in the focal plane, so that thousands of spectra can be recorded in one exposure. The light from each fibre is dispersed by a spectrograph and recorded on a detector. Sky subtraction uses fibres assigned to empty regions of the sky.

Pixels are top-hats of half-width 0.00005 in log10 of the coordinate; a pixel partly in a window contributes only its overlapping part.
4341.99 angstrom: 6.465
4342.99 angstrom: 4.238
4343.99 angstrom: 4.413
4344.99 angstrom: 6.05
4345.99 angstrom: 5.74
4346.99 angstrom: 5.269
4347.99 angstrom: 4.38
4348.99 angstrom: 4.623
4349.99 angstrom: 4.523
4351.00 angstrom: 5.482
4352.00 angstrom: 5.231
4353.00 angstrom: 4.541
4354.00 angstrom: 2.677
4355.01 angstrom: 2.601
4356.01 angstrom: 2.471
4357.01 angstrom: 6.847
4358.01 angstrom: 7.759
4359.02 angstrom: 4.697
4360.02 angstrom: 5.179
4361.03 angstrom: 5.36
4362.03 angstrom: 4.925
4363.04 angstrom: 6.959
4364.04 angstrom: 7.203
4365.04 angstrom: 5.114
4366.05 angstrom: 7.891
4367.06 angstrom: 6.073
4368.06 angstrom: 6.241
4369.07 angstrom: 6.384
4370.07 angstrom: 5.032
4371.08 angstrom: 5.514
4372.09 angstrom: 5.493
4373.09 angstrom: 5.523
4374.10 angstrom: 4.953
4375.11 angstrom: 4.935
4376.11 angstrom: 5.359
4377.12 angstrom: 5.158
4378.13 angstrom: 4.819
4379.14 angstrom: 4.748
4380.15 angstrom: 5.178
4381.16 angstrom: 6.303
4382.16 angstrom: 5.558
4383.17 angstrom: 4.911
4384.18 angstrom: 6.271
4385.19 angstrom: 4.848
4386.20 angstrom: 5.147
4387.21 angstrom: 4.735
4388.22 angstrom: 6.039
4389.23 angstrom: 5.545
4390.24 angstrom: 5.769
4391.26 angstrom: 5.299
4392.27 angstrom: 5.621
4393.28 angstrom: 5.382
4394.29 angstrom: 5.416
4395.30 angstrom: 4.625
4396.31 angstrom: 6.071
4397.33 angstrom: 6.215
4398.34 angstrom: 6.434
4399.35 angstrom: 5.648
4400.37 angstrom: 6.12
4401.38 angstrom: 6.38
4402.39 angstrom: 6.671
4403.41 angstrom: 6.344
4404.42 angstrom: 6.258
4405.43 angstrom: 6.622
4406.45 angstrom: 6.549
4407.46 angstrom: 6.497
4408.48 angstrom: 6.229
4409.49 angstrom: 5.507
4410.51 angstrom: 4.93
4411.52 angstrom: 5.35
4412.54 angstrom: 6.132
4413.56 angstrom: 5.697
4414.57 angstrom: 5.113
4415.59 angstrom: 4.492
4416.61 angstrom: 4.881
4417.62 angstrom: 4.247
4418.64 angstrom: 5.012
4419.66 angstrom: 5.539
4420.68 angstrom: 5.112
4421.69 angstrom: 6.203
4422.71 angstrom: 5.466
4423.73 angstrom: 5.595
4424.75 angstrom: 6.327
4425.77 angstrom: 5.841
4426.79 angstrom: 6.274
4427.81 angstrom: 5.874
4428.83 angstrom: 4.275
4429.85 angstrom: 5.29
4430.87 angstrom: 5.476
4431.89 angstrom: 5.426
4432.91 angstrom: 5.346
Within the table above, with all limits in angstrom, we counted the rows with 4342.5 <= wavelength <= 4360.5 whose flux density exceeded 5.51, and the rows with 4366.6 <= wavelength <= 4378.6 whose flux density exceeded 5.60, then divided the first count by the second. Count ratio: 1.3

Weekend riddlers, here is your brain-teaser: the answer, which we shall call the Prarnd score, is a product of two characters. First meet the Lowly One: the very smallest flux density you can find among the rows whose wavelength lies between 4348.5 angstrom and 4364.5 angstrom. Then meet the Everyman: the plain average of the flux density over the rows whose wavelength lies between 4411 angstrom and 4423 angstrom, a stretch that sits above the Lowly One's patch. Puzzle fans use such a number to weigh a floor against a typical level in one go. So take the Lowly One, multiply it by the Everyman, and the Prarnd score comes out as 13.0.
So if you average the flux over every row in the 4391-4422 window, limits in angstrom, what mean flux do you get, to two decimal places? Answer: 5.70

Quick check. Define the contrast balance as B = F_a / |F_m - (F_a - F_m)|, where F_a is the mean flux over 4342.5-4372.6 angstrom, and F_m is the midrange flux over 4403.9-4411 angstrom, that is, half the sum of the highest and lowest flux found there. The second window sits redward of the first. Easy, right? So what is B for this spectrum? 0.85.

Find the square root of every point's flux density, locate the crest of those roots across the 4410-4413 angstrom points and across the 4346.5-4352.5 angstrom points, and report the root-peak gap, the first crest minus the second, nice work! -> 0.13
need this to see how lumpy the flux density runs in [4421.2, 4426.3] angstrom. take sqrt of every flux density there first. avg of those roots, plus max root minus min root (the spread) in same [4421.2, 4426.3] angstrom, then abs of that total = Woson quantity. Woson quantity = 2.60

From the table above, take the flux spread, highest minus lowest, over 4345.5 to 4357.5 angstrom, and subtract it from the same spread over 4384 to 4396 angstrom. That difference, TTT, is -2.73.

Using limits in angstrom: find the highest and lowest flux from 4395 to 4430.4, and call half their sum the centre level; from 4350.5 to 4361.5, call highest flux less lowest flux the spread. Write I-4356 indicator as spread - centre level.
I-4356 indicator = -0.2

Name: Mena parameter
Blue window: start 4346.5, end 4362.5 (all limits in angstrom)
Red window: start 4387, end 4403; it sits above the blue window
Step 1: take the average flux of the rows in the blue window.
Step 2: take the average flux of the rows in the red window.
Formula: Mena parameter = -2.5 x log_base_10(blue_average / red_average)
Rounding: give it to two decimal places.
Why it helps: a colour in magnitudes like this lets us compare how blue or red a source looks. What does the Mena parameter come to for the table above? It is 0.20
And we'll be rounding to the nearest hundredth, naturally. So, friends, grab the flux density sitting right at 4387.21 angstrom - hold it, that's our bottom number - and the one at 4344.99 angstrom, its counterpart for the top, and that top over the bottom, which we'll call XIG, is 1.28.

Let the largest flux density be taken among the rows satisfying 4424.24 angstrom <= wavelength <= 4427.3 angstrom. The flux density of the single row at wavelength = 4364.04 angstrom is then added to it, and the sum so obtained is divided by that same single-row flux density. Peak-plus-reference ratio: 1.88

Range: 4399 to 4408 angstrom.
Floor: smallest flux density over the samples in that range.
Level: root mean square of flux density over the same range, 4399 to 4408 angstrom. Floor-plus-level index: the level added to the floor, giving 12.0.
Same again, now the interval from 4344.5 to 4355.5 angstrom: 7.4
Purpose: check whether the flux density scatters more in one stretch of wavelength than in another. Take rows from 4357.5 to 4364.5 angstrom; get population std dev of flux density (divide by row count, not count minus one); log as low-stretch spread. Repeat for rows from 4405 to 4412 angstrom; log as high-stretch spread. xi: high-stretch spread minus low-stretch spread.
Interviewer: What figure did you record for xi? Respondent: -0.53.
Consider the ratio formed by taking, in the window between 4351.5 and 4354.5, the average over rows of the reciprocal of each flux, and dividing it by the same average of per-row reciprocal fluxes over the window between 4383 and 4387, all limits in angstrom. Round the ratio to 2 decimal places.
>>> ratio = 1.37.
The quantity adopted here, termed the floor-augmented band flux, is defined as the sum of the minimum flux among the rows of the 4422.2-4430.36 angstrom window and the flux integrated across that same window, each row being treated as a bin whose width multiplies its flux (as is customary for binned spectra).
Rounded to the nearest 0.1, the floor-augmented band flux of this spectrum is 50.1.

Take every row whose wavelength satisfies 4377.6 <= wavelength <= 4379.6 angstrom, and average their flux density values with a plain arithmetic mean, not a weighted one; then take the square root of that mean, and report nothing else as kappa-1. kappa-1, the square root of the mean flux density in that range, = 2.19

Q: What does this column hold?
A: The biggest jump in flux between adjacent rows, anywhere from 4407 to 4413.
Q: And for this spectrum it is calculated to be 0.78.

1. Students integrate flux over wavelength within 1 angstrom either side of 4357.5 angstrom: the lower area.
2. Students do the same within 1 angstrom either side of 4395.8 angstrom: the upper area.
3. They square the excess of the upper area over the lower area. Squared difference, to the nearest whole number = 15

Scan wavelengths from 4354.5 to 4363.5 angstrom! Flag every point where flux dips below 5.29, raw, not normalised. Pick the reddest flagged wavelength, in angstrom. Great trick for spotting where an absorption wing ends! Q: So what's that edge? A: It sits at 4362.03 angstrom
